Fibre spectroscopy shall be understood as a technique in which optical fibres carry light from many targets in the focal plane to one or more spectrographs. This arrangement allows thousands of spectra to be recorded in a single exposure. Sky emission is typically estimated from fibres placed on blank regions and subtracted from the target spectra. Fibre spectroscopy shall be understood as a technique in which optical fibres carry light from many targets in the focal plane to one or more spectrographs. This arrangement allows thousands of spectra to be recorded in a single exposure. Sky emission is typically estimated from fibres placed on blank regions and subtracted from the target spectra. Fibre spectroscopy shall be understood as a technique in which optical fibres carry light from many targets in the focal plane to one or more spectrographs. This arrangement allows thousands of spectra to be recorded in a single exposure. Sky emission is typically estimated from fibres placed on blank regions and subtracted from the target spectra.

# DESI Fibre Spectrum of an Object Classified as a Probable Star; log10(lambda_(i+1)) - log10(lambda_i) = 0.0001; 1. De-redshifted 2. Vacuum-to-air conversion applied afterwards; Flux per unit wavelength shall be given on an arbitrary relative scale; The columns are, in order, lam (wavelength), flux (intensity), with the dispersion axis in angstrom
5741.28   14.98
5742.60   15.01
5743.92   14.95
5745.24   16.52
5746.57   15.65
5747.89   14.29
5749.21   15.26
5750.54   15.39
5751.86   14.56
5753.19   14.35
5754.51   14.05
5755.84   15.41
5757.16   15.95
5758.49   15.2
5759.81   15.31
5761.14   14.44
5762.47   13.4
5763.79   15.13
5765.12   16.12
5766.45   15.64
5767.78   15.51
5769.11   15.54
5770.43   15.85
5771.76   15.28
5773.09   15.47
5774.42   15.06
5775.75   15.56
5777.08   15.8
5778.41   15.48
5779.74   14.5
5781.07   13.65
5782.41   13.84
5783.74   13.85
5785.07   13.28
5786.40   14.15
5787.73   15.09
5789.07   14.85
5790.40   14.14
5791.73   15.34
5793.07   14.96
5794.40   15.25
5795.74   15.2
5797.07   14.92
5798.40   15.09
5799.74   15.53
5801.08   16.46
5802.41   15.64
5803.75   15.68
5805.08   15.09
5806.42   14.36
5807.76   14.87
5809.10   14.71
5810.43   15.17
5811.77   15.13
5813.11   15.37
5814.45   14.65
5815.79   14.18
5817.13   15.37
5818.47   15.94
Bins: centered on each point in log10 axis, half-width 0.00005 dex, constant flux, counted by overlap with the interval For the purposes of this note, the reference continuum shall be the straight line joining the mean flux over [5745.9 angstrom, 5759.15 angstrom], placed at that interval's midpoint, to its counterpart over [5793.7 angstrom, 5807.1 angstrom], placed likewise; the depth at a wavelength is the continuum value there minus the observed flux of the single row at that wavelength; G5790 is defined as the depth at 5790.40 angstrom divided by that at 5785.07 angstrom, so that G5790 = 0.58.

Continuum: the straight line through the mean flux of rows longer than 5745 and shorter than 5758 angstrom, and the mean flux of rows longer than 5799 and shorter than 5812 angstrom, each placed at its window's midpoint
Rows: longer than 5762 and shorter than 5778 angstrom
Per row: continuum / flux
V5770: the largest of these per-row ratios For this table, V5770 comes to 1.13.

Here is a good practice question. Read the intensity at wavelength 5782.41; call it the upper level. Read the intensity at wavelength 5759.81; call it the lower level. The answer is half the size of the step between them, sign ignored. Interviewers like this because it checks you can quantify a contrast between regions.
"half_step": 0.7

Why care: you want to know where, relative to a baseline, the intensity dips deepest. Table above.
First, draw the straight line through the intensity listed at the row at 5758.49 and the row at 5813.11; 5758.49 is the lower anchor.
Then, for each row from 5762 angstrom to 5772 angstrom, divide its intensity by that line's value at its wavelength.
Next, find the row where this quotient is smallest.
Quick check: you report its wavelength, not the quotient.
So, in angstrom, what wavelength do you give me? 5762.47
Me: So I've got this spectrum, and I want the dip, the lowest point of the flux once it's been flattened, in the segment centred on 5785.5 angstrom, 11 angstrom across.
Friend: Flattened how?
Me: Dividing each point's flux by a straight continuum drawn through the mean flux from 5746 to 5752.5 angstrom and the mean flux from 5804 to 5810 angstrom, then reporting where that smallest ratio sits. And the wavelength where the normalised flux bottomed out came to 5785.07 angstrom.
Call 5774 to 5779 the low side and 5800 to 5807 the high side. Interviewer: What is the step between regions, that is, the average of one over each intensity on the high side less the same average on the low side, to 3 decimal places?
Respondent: 0.000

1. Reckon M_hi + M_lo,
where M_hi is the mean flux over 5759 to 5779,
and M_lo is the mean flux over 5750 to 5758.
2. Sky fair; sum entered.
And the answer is 30.3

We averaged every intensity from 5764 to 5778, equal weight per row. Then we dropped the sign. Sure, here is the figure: 15.6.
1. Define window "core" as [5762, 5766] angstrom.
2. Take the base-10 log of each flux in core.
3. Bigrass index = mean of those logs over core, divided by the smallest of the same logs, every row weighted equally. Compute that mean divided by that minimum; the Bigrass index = 1.04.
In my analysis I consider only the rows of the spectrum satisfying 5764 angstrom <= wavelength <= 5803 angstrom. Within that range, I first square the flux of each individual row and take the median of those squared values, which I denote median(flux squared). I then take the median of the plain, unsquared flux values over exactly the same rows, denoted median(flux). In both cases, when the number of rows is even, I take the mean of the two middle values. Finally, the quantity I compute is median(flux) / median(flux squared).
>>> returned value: 0.0656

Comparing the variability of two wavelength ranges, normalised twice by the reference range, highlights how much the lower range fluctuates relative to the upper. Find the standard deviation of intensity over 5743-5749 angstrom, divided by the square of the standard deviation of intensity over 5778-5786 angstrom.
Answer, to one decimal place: 1.6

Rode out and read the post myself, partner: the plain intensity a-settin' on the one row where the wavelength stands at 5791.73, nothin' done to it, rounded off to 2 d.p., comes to 15.34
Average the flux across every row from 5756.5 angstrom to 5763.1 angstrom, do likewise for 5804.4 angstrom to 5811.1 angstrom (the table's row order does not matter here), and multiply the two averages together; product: 221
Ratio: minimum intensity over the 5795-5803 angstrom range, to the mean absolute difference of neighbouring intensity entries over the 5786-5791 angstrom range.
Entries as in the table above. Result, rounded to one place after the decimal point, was 23.7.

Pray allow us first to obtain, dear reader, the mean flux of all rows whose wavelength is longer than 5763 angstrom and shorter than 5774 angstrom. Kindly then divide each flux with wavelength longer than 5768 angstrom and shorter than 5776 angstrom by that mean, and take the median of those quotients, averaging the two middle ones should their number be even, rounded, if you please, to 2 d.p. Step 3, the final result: 1.00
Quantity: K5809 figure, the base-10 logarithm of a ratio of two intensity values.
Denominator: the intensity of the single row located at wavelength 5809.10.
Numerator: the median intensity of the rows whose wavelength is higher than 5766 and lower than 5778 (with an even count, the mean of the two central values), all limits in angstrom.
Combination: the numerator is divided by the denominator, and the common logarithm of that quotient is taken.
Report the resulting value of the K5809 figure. 0.024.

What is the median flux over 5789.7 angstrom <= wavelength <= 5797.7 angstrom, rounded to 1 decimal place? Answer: 15.1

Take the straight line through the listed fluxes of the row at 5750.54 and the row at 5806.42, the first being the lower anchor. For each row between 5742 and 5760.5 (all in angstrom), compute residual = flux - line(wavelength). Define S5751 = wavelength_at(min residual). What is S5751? 5754.51 angstrom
